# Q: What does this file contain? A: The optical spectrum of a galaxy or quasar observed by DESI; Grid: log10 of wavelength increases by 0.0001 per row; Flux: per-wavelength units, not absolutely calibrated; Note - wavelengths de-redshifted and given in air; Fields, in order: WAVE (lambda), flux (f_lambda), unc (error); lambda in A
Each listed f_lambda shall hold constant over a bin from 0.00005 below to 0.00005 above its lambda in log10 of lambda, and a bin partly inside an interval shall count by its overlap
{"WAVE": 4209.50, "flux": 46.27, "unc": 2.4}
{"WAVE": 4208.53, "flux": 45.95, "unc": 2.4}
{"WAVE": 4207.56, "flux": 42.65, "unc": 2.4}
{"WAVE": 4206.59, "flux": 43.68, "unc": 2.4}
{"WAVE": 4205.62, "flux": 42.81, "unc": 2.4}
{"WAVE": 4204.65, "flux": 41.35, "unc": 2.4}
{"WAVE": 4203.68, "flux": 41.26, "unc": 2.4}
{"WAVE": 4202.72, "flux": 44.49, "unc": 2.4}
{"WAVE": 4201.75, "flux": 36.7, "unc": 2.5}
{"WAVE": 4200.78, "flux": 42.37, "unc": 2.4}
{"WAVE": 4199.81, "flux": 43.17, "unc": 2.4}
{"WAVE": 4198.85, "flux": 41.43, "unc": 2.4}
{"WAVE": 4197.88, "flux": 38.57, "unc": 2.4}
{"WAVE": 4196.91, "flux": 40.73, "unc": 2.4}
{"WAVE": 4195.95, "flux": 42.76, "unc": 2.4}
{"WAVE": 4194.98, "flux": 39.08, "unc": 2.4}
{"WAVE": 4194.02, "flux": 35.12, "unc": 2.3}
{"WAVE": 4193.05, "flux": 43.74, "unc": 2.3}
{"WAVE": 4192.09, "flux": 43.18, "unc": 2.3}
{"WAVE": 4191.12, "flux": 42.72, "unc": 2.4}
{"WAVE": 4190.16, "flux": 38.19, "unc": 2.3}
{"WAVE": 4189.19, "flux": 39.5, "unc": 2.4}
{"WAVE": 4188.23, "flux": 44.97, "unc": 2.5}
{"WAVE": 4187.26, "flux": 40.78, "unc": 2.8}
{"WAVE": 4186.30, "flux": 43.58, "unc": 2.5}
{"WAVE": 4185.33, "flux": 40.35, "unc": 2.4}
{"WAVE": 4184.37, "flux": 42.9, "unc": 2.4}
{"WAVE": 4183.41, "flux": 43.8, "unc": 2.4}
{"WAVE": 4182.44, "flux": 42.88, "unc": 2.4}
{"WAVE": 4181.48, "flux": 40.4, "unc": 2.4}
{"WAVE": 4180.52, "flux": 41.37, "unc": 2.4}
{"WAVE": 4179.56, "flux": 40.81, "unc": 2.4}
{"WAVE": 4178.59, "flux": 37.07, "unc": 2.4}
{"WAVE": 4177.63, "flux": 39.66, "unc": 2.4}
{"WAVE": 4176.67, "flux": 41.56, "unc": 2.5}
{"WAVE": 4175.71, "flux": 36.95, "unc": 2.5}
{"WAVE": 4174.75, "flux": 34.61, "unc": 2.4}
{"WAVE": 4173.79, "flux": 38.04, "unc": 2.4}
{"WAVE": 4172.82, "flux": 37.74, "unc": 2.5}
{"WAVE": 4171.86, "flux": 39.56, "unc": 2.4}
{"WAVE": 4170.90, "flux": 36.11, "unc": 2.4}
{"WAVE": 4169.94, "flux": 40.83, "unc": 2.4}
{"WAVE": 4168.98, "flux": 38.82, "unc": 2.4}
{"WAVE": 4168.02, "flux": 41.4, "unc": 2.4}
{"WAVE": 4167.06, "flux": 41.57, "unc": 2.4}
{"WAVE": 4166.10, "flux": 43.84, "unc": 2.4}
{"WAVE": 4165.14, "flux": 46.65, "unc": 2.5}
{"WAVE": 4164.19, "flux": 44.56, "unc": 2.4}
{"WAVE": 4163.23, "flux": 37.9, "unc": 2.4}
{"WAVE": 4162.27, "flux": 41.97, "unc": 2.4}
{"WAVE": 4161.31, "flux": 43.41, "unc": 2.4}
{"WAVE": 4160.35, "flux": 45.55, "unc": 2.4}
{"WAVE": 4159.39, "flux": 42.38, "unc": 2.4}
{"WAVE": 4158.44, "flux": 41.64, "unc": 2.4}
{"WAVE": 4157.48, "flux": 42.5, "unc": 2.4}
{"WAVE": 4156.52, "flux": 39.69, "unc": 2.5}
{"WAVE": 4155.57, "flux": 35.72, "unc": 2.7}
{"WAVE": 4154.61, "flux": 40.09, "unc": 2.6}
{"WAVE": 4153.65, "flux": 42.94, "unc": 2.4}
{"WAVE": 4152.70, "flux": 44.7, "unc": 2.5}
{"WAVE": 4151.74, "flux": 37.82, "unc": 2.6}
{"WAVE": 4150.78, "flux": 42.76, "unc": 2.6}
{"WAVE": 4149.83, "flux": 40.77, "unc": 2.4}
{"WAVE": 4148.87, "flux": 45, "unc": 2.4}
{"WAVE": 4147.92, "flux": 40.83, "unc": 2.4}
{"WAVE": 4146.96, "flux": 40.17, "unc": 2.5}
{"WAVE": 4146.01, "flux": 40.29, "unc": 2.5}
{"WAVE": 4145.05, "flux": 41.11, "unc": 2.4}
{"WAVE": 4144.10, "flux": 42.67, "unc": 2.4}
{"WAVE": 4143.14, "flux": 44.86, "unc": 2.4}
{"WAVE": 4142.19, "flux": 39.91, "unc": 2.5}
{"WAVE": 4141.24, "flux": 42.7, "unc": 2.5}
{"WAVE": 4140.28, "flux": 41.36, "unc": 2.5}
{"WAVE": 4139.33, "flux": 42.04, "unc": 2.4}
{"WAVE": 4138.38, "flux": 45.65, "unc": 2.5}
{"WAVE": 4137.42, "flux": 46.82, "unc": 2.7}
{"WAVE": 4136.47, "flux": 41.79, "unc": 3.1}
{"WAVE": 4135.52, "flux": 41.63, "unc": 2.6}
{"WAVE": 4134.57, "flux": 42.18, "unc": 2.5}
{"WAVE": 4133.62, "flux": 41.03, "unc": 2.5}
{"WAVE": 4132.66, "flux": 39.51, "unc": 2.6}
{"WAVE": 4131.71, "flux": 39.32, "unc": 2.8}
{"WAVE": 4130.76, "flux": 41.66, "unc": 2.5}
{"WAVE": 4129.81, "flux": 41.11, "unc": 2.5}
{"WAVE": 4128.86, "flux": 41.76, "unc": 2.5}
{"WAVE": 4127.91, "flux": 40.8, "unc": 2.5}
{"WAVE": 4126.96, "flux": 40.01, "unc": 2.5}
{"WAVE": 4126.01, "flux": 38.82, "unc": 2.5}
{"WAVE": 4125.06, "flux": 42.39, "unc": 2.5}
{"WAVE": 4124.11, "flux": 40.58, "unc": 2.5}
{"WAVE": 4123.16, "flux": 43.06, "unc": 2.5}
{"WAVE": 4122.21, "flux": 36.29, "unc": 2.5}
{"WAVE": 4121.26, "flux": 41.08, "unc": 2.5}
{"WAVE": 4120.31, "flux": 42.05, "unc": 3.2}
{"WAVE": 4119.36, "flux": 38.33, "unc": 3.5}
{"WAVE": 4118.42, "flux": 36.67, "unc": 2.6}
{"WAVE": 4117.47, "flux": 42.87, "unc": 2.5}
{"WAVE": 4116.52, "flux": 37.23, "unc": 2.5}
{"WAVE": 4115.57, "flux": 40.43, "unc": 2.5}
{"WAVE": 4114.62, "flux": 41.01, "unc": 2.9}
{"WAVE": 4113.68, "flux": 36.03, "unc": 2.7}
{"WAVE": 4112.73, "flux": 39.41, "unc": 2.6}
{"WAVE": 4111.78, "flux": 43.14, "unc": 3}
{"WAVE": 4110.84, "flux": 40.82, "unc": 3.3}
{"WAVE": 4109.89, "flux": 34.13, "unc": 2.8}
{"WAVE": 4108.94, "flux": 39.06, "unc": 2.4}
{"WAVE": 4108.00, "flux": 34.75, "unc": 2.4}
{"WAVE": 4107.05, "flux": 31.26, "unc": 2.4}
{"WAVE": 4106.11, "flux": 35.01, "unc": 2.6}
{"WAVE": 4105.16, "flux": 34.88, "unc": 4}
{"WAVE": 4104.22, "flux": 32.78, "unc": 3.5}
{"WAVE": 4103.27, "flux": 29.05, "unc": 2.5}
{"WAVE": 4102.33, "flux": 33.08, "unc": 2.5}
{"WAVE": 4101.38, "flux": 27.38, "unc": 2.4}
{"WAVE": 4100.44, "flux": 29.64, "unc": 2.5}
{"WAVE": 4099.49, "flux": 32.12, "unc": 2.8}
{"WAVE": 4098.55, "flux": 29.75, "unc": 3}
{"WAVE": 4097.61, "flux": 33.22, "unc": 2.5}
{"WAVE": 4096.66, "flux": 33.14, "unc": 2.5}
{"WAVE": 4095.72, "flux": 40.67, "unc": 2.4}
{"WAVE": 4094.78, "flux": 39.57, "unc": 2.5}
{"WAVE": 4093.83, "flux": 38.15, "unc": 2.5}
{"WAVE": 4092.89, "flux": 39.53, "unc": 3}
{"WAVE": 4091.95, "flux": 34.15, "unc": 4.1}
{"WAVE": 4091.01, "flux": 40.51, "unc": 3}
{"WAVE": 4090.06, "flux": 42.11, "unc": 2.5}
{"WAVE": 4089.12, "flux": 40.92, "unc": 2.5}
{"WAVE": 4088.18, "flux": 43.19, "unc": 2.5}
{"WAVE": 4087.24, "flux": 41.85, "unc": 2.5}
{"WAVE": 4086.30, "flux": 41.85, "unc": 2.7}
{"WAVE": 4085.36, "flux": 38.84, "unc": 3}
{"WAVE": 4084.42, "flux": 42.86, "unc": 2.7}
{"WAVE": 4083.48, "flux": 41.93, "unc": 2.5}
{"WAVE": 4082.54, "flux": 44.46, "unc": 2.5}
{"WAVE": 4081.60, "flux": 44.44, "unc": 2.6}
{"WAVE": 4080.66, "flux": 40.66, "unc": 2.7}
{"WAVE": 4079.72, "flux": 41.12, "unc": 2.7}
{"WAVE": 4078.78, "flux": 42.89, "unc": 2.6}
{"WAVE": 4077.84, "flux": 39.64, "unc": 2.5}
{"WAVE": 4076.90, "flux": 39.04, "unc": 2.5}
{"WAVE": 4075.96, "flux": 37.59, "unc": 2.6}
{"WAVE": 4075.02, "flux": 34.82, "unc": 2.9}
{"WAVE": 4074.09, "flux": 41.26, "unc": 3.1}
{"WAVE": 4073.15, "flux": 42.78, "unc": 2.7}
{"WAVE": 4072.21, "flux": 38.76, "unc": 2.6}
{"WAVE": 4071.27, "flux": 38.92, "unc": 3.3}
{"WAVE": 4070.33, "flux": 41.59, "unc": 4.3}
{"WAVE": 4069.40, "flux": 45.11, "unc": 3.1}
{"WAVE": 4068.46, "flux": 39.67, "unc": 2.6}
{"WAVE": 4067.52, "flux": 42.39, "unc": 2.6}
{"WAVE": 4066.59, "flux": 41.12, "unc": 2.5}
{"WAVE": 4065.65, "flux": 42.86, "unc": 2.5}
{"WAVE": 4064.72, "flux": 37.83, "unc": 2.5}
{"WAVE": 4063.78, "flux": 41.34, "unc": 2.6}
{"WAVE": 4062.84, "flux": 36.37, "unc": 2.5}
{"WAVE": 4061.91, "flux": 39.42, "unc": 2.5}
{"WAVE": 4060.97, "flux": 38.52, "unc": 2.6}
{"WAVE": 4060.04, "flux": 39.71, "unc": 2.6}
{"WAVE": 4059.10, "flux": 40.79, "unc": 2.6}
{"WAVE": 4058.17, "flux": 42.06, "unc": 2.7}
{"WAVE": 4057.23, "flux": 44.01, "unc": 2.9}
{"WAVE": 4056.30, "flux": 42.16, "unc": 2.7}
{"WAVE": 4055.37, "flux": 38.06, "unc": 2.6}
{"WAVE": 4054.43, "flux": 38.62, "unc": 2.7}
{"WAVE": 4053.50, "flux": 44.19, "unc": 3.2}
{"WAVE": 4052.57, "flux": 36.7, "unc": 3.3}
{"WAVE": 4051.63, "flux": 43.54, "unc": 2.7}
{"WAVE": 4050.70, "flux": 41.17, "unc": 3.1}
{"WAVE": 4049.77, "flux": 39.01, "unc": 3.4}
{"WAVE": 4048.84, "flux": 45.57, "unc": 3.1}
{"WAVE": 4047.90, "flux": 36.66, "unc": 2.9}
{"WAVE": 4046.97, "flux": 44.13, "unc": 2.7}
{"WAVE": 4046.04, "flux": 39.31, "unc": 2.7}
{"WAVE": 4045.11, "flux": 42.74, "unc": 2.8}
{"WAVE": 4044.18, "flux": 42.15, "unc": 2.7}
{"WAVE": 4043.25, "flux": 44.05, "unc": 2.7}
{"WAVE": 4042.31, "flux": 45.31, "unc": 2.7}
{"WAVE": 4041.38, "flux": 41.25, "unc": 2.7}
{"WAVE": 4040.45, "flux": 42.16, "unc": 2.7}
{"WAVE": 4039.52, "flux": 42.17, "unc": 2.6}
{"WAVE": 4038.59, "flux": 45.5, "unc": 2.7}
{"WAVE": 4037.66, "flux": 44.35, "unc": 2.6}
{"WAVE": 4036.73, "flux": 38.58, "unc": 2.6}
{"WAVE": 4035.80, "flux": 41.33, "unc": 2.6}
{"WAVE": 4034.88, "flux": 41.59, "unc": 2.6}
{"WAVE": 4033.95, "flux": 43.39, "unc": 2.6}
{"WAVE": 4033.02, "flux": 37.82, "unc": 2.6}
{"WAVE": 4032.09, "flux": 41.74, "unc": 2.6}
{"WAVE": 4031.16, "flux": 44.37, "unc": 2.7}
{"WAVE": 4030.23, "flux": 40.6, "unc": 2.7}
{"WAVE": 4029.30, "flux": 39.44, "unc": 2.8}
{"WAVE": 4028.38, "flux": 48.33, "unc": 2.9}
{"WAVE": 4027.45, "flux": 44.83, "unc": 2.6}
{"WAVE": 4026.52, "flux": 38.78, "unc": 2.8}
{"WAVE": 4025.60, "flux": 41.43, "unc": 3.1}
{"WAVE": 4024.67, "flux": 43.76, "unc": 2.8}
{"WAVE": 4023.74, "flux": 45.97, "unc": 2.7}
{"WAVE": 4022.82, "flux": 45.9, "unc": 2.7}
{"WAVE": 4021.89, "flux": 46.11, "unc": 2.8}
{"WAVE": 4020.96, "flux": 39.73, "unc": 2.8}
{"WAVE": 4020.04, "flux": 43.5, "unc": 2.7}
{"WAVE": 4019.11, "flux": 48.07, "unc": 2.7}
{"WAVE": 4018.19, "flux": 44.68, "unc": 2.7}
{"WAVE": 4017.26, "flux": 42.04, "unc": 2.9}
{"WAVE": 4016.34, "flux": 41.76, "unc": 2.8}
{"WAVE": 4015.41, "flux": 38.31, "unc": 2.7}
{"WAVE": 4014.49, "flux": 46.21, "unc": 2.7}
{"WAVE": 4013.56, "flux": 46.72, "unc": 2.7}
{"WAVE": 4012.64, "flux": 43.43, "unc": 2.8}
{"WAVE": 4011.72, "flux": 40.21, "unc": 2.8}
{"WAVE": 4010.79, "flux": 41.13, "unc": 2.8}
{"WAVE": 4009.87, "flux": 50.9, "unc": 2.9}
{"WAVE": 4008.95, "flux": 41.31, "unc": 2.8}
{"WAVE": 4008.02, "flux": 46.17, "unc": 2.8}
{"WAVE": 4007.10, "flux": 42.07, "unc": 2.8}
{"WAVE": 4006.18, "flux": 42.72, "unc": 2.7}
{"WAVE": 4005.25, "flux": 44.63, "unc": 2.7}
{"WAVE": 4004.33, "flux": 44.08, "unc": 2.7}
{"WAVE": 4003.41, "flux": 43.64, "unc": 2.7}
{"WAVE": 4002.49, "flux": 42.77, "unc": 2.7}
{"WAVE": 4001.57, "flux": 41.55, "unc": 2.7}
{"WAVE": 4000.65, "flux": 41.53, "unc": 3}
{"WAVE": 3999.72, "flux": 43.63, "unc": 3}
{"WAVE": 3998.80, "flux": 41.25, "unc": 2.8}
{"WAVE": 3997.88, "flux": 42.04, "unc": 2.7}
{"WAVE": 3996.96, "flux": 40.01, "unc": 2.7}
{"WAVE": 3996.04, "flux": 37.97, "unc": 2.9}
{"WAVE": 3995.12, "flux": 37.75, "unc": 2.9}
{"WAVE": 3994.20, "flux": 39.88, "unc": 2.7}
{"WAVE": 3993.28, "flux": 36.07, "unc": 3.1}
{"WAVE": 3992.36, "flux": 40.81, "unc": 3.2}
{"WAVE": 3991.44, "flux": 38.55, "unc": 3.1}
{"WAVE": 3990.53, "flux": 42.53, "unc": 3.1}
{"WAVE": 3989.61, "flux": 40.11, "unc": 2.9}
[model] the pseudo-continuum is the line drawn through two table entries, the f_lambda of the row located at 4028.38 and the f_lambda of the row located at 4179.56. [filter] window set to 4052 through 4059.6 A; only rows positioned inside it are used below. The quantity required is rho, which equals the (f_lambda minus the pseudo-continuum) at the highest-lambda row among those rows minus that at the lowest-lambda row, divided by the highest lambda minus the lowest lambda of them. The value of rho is 0.7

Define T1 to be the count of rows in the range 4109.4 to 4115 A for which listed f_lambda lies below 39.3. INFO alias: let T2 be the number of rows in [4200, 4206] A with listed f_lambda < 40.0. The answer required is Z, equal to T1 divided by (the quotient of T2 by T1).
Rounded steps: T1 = 2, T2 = 1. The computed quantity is 4.0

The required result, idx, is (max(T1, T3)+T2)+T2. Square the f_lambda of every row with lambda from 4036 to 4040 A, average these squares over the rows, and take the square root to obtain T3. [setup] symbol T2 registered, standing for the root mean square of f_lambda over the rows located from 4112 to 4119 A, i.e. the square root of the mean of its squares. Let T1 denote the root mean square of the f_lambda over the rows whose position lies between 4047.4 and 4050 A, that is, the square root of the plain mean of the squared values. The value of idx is 121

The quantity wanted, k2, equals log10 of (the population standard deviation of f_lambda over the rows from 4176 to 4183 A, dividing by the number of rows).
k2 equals 0.229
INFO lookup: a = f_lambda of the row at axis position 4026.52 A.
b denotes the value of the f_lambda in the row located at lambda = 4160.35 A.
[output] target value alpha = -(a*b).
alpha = -1766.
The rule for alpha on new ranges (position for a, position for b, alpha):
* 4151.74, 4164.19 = -1685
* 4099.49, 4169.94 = -1311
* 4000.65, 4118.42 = -1523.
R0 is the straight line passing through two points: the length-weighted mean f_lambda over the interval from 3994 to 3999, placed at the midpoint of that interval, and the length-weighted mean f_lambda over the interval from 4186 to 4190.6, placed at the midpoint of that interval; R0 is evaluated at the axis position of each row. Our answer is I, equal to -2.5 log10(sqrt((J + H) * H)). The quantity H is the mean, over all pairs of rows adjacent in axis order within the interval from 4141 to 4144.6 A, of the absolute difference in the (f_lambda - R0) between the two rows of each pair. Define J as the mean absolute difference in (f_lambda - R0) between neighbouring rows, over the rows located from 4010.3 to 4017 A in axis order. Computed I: -1.67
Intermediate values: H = 3.3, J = 3.2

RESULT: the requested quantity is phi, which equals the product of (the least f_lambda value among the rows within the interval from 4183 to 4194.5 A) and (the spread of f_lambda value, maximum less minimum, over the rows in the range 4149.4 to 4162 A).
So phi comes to 345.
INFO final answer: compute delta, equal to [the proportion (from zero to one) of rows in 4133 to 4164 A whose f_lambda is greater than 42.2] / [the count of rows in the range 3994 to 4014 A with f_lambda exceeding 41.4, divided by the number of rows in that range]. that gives 0.64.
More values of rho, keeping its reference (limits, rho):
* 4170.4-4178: 0.6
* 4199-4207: 0.1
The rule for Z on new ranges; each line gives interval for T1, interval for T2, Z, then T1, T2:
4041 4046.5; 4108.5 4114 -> 0.0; 0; 4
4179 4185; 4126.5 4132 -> 0.0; 0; 1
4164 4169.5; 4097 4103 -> 0.2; 1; 6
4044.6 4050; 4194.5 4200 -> 2.0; 2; 2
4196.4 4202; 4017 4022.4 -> 4.0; 2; 1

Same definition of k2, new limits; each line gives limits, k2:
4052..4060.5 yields 0.395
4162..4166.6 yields 0.470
